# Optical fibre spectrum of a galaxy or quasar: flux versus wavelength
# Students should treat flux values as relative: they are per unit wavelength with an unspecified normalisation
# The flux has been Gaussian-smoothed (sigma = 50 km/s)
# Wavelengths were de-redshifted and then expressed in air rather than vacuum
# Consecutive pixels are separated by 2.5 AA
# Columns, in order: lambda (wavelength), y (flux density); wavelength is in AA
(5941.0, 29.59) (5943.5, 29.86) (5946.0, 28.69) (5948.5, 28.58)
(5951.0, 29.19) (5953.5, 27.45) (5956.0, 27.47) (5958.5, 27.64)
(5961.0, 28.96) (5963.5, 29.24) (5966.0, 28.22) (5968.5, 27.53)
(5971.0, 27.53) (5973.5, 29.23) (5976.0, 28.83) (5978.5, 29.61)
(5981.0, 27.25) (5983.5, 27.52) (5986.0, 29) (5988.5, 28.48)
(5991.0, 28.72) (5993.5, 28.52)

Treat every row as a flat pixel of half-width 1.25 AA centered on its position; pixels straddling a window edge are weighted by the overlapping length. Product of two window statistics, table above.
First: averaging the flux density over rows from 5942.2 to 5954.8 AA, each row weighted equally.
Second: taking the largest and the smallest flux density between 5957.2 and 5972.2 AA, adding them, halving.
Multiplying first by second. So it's 816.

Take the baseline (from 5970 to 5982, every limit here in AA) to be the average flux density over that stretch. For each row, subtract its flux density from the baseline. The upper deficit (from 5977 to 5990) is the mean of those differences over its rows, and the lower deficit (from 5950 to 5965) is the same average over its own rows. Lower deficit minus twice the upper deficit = -0.1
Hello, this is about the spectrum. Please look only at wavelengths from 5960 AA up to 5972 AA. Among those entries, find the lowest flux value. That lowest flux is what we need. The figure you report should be 27.53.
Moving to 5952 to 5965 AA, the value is 27.45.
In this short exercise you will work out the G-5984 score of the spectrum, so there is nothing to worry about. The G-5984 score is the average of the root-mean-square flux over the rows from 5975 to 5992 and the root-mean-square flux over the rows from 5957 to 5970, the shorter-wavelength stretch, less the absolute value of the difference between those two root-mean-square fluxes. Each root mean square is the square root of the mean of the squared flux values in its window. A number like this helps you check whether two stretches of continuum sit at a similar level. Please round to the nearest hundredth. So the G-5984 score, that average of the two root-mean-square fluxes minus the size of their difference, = 28.24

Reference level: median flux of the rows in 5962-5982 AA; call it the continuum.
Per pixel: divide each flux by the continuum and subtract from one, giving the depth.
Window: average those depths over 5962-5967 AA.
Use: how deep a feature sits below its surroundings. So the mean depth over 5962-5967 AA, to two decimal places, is -0.01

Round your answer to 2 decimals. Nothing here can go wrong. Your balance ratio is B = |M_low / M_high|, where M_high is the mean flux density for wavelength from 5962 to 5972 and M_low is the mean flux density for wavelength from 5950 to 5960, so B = 0.99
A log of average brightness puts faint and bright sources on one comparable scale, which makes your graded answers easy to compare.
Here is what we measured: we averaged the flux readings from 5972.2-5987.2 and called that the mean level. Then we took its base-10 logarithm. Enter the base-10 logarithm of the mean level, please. 1.46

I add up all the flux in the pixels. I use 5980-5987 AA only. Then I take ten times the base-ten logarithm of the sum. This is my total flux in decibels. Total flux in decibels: 19.23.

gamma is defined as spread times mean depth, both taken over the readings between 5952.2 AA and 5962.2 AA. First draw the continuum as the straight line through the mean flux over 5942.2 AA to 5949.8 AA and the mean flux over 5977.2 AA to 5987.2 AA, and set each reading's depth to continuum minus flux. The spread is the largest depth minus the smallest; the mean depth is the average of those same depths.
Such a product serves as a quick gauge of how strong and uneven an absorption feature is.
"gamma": 1.57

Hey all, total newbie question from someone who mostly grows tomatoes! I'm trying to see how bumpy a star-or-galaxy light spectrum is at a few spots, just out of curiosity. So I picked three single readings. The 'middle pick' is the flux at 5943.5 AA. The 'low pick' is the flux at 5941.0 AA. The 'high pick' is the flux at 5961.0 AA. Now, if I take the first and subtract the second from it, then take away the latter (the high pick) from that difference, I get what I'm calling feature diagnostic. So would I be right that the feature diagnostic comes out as -28.7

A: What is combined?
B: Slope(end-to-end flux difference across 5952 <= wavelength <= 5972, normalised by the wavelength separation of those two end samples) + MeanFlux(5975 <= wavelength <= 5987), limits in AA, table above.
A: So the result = 28.4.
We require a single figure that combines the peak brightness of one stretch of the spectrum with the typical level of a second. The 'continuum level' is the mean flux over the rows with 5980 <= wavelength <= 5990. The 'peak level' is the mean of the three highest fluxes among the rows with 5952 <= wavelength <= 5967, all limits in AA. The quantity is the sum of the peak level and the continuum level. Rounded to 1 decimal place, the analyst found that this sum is 56.9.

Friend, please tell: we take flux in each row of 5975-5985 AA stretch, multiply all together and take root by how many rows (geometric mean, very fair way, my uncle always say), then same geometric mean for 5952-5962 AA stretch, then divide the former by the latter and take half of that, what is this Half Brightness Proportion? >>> 0.507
